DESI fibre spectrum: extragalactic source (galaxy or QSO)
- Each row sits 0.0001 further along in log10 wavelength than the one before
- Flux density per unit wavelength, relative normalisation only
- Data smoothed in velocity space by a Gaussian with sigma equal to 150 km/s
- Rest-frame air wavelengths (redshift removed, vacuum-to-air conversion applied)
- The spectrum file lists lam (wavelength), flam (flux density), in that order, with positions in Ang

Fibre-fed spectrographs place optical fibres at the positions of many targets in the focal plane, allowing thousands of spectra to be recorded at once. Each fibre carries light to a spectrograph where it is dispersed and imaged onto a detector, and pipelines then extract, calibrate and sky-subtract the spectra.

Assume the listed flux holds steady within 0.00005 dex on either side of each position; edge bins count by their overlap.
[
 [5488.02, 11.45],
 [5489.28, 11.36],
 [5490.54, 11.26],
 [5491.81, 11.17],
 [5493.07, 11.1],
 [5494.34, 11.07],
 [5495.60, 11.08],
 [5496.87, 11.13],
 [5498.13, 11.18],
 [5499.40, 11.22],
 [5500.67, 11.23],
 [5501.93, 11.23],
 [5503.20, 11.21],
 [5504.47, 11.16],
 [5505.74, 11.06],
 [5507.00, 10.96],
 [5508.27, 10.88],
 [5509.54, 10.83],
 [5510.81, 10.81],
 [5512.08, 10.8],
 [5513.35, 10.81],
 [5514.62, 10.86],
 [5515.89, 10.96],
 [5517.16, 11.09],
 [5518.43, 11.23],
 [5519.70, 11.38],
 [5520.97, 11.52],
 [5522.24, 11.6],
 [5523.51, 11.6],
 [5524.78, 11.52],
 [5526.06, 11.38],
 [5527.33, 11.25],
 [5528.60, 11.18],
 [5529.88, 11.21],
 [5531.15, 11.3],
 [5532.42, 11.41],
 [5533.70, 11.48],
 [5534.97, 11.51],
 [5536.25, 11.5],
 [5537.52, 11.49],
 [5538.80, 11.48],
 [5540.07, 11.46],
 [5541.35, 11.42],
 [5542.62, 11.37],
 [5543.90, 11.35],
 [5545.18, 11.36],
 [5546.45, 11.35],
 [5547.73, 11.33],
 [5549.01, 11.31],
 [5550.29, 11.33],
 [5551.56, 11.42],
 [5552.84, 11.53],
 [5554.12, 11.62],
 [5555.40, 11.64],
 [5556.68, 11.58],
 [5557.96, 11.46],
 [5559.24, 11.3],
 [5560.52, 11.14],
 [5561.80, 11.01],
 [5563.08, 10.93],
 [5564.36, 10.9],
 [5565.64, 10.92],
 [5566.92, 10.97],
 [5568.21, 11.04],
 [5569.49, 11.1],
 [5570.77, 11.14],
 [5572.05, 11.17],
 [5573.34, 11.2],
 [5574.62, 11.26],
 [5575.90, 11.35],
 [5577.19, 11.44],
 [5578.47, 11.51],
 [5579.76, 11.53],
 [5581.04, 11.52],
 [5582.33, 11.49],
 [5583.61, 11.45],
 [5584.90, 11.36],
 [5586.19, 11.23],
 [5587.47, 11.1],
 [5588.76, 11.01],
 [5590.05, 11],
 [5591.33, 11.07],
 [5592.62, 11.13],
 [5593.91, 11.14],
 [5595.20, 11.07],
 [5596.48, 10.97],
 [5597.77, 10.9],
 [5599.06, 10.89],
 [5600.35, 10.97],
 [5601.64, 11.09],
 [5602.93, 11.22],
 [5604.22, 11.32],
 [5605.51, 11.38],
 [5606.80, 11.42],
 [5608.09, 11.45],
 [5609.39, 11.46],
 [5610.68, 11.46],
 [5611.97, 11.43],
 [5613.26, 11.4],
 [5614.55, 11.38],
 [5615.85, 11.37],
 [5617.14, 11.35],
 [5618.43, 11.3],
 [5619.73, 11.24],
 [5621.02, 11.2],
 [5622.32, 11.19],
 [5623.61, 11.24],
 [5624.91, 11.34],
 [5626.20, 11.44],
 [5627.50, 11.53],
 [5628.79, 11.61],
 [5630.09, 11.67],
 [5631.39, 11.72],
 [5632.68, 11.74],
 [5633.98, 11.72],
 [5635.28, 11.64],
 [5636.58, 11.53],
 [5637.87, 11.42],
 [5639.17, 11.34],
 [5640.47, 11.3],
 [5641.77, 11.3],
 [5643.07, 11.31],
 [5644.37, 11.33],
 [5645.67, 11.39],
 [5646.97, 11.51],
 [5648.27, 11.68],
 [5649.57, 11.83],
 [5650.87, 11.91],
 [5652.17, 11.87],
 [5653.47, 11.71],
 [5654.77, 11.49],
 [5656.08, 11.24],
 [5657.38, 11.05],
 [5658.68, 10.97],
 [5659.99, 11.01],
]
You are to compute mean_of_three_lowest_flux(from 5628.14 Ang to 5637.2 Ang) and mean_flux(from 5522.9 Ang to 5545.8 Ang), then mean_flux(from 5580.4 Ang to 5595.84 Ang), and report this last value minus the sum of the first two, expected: -11.8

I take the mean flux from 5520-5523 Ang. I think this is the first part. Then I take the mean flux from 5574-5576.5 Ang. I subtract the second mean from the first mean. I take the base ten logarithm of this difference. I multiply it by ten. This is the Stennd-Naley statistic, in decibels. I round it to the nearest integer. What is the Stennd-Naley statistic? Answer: -6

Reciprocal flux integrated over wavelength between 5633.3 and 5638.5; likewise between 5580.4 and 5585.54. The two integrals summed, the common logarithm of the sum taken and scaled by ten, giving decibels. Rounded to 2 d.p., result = -0.47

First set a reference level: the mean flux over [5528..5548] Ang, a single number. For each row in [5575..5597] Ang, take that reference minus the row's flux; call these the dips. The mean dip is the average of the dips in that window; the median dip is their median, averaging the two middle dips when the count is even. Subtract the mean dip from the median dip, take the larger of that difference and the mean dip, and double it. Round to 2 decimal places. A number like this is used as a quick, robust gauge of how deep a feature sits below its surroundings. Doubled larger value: 0.26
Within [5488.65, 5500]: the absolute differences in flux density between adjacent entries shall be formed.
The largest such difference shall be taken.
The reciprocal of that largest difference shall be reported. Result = 10.00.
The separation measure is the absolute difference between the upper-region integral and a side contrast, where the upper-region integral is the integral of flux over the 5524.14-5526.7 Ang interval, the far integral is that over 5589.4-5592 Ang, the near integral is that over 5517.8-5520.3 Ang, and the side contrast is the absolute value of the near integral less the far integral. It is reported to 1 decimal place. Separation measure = 28.8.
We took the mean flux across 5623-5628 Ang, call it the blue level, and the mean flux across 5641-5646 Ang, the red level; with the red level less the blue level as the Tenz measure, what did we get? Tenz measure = -0.05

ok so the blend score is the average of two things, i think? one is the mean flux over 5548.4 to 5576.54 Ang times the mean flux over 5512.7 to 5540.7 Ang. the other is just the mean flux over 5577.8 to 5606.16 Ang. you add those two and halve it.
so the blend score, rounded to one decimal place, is 69.3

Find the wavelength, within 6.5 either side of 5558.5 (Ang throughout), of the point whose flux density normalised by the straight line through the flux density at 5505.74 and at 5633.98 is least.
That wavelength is 5564.36 Ang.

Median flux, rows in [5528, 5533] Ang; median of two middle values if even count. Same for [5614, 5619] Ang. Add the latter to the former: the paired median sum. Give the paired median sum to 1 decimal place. 22.6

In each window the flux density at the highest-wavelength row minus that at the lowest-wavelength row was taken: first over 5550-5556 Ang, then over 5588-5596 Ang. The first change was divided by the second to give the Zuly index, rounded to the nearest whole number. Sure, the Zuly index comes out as 5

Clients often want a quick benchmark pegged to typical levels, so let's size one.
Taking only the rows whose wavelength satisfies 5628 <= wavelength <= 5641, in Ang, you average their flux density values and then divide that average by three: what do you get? 3.86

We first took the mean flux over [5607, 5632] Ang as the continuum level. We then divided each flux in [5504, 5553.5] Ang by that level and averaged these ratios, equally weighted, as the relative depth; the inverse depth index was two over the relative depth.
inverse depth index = 2.02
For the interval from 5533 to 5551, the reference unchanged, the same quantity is 2.00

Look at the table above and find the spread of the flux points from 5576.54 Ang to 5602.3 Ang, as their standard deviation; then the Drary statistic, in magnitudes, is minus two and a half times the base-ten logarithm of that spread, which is 1.6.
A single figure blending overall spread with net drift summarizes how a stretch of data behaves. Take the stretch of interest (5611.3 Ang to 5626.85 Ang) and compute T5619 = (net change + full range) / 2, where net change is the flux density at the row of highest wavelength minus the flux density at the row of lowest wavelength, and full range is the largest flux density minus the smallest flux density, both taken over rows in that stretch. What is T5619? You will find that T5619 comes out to 0.13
